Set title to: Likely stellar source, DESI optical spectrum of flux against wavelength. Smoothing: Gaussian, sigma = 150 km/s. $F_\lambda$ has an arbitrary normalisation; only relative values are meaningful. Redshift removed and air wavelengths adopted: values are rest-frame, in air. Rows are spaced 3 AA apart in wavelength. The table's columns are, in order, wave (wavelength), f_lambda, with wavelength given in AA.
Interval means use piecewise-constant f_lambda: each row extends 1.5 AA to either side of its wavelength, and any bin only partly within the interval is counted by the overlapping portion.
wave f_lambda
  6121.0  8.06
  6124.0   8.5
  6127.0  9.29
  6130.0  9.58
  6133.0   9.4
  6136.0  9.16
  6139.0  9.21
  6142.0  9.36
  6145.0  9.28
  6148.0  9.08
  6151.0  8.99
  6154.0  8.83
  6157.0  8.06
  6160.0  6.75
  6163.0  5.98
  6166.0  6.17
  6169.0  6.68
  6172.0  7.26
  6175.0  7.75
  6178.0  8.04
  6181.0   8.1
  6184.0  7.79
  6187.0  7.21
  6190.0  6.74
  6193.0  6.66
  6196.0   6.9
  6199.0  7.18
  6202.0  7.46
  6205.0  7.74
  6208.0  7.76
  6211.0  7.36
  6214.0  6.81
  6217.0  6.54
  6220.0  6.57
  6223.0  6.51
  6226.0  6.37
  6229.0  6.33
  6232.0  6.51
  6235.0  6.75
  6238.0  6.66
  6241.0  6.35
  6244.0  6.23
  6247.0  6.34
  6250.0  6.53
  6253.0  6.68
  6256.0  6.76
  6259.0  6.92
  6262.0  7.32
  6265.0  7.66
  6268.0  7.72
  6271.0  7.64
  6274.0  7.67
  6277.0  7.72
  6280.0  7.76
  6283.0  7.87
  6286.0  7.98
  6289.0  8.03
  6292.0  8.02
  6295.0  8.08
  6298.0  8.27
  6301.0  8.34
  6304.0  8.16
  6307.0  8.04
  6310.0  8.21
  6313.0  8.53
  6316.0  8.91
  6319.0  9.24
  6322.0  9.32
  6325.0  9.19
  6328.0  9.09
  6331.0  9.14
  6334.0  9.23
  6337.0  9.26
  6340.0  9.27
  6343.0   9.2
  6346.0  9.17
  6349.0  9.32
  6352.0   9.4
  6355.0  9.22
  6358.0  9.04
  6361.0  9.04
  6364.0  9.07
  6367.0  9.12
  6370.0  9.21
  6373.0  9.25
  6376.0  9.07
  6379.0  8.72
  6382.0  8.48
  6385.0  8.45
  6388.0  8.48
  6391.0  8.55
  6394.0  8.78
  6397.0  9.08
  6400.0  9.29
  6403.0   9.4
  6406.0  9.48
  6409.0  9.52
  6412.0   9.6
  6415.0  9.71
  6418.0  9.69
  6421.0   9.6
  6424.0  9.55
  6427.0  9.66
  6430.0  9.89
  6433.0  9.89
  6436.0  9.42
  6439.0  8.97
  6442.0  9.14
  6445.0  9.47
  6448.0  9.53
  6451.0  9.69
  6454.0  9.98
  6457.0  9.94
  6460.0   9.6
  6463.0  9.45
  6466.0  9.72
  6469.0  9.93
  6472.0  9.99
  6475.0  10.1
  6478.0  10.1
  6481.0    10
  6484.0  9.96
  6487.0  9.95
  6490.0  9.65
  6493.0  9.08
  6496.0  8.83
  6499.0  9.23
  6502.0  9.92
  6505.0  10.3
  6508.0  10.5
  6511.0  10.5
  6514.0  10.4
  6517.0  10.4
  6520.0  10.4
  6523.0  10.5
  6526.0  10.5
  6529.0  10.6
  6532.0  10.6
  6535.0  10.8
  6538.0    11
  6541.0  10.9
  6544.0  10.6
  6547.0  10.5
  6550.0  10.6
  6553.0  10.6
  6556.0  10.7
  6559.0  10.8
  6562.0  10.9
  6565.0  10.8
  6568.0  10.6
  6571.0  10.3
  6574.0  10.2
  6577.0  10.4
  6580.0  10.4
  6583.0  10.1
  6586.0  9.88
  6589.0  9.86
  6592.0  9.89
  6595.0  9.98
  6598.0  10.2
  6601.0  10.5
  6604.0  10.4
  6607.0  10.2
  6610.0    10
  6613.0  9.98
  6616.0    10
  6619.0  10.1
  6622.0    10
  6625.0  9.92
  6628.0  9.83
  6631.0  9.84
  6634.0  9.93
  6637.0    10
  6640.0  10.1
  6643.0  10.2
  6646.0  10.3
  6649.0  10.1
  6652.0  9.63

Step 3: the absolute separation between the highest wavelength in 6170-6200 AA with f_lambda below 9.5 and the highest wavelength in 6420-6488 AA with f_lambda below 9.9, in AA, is 267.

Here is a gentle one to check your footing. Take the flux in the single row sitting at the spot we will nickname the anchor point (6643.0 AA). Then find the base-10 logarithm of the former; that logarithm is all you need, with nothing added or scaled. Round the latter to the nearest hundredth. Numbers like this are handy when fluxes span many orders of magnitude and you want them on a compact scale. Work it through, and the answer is 1.01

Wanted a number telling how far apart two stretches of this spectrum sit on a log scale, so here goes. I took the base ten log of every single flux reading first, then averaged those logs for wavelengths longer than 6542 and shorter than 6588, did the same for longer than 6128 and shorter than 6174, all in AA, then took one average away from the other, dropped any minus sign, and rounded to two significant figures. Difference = 0.11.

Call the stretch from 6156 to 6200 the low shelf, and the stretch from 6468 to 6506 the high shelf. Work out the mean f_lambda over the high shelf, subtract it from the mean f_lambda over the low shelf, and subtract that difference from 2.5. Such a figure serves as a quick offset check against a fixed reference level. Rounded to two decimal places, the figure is 5.12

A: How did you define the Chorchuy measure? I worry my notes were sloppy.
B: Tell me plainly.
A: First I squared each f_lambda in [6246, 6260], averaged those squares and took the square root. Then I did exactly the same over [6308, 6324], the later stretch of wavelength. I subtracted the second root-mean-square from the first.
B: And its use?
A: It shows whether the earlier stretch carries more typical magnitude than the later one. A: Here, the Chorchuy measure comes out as -2.2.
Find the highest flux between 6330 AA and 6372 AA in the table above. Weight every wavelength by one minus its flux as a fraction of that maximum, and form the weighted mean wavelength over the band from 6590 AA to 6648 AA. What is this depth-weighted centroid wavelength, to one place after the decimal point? 6618.4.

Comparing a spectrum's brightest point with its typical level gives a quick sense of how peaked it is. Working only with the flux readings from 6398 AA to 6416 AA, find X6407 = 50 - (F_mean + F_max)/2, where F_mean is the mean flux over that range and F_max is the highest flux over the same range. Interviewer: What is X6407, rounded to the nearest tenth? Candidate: 40.4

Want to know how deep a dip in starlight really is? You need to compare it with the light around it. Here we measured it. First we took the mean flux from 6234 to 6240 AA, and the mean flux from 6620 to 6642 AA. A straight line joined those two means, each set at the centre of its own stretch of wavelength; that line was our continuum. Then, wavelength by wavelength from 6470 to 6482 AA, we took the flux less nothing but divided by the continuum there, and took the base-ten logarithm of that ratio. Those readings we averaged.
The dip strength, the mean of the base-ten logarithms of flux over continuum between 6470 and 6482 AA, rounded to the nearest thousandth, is 0.064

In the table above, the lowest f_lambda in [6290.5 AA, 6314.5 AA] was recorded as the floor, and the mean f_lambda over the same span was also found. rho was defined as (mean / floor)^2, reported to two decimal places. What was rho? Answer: 1.05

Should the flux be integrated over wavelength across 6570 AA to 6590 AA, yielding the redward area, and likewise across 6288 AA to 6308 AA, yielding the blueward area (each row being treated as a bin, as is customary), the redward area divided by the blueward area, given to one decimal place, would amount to 1.2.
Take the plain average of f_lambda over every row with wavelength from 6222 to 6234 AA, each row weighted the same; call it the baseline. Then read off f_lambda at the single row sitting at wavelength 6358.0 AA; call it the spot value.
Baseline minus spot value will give -2.6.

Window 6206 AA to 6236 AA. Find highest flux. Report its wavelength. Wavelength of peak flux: 6208.0 AA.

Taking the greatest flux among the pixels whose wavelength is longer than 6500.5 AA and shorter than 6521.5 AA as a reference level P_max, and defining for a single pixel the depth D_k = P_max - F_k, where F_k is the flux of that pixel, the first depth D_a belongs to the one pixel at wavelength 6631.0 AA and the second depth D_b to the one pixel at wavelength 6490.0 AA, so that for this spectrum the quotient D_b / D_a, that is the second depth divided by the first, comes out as 1.3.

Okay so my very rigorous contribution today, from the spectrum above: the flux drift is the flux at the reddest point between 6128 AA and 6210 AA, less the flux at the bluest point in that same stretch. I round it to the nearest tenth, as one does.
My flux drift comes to -1.8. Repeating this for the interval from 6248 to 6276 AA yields 1.1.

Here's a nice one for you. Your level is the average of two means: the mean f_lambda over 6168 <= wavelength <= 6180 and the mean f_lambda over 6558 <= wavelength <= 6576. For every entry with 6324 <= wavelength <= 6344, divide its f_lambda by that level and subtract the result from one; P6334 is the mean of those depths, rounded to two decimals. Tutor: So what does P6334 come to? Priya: -0.02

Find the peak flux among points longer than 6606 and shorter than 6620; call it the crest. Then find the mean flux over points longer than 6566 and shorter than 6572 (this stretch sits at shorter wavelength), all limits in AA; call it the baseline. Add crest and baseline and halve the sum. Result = 10.3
